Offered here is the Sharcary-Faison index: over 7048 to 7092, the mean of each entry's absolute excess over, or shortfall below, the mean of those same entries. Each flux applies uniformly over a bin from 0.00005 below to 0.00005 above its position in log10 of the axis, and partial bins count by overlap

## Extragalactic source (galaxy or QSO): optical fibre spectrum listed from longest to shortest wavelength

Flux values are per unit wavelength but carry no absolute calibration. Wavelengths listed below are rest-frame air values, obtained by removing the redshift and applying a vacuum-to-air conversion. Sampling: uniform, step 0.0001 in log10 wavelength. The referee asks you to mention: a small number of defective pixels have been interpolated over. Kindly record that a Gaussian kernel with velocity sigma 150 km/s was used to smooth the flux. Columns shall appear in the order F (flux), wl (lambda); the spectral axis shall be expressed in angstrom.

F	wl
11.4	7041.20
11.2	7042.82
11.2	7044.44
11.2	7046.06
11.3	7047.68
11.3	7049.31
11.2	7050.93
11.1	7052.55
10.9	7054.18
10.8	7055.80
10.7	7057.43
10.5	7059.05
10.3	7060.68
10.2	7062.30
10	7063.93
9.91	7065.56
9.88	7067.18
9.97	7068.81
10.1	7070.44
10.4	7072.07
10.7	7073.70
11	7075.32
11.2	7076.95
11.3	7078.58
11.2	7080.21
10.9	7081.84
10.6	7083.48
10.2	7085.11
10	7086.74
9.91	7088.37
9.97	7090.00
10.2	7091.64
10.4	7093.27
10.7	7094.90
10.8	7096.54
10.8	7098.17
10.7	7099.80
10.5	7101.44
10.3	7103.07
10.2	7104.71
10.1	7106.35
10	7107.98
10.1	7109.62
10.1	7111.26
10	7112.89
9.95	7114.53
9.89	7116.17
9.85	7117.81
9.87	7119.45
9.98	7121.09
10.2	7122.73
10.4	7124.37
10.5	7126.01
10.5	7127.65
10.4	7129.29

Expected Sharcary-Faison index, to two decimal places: 0.44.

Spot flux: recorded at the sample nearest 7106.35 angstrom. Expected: 10.1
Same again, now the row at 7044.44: 11.2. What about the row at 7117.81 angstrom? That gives 9.85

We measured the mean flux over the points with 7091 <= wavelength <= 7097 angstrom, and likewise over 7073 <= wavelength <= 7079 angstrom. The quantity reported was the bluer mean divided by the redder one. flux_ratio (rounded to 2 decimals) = 1.05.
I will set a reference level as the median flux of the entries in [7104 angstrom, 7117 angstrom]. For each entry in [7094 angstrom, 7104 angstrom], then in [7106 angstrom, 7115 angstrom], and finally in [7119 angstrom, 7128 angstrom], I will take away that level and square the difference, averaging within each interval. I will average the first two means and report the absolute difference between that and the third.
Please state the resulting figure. 0.09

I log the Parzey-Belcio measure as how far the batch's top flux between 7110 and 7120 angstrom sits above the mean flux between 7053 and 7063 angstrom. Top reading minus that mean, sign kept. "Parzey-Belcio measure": -0.5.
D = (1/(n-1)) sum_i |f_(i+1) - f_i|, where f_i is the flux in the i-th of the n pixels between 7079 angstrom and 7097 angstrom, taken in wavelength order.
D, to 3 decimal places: 0.218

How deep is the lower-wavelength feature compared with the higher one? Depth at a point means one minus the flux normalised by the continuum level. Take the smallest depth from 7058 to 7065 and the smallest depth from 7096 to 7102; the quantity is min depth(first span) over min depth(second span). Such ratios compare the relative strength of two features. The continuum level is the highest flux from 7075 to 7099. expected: 1.60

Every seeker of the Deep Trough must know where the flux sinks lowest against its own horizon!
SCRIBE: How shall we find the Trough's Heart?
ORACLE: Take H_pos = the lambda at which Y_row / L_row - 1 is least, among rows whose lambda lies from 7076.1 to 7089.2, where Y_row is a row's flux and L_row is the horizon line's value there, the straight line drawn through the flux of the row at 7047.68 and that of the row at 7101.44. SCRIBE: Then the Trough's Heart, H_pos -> 7088.37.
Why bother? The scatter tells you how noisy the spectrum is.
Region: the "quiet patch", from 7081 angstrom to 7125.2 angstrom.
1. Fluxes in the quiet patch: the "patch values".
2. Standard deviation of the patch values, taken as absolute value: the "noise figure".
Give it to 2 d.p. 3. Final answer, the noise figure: 0.32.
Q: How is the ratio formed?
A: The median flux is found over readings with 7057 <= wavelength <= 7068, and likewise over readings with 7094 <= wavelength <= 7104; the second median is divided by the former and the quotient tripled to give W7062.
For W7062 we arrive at 3.15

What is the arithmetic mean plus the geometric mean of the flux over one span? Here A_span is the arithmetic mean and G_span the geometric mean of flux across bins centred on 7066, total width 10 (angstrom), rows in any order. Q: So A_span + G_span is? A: 20.0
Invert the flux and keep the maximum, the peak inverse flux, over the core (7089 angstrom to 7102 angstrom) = 0.100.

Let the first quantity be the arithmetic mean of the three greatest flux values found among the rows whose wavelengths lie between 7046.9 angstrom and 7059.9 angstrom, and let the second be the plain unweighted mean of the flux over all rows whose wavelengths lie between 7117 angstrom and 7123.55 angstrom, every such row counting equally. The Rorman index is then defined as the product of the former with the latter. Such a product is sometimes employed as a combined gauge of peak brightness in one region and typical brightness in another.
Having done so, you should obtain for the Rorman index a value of 112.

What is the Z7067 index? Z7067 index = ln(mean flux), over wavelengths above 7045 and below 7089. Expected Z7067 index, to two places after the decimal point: 2.36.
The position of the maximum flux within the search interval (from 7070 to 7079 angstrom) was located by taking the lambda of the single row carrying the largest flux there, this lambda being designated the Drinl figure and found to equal 7078.58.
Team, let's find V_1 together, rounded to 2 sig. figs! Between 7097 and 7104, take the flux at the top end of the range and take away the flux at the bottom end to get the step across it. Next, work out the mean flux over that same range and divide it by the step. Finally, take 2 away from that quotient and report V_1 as -23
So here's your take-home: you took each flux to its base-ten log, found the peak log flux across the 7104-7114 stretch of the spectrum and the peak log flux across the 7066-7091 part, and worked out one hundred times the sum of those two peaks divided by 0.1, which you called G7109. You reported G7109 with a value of 2062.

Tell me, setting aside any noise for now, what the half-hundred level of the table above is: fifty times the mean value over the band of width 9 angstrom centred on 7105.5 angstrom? 510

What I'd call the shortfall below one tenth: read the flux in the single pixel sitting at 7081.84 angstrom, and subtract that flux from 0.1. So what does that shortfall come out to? -10.8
